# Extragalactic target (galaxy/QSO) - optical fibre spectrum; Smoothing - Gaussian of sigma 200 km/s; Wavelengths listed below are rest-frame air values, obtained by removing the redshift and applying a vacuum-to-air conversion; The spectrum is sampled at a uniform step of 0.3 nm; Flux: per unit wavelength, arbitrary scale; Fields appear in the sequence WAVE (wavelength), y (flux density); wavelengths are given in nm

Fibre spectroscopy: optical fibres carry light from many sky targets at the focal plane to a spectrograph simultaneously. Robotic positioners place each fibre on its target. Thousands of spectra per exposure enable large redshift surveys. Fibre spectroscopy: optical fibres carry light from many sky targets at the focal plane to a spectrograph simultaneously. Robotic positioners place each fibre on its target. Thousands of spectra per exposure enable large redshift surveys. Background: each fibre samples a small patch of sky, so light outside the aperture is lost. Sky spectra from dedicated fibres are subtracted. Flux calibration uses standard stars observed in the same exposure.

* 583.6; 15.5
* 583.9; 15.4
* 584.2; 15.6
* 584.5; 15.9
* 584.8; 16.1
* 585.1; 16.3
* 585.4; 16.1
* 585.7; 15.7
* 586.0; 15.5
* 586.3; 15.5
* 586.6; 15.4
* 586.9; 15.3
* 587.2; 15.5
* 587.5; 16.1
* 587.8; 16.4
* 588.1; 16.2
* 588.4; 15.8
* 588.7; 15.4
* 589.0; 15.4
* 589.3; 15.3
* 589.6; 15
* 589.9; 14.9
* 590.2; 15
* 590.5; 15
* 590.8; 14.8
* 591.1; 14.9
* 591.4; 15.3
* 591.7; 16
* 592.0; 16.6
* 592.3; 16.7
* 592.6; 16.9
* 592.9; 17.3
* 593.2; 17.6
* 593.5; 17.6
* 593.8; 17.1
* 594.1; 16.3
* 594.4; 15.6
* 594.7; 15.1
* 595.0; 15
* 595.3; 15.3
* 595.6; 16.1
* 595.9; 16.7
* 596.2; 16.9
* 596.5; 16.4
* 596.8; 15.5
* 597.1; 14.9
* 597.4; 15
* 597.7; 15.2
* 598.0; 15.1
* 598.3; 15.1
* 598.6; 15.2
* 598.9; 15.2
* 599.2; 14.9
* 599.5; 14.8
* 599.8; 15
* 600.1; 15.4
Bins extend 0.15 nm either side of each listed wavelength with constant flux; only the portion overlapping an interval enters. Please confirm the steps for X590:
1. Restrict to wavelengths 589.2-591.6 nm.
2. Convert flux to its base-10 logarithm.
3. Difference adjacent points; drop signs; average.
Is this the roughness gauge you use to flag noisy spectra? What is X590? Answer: 0.005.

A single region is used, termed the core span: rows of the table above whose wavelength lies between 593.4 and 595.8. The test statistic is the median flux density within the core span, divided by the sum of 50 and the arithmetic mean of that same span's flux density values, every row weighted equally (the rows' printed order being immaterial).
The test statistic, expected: 0.240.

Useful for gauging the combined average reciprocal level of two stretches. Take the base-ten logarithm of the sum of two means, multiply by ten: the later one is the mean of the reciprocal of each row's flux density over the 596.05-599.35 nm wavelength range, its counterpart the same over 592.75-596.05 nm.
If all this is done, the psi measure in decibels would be -8.98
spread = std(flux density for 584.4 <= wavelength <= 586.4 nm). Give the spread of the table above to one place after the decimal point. 0.3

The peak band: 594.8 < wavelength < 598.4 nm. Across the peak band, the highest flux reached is 16.9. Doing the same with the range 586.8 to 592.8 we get 16.9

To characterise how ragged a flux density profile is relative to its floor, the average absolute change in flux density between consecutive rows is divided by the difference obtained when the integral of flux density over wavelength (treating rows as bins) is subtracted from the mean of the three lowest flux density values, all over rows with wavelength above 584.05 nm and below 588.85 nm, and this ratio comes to -0.0042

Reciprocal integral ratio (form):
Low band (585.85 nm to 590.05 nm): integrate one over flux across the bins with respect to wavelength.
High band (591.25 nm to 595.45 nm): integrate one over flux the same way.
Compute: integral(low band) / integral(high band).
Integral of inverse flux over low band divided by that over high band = 1.05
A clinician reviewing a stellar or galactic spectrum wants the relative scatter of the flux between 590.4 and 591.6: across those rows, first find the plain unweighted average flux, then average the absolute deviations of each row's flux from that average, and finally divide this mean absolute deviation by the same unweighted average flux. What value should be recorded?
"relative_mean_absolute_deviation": 0.010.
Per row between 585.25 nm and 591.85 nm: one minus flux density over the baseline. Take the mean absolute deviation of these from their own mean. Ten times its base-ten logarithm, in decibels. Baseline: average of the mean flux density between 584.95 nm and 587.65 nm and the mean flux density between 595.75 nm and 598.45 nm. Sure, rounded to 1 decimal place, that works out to -16.3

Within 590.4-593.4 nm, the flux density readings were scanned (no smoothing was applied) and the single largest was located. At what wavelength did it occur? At 593.2 nm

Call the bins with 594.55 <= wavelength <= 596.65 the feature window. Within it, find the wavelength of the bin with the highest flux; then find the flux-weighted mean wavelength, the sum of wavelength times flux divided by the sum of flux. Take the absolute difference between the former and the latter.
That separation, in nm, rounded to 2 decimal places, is 0.58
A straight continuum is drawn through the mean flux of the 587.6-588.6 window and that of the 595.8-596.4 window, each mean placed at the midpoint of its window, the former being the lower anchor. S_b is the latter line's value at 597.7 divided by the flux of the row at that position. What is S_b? 1.11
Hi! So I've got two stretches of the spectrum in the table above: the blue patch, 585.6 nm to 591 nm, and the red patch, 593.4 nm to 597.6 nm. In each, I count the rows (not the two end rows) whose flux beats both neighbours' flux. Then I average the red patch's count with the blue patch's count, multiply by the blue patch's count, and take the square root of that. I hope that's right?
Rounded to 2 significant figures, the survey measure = 1.0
